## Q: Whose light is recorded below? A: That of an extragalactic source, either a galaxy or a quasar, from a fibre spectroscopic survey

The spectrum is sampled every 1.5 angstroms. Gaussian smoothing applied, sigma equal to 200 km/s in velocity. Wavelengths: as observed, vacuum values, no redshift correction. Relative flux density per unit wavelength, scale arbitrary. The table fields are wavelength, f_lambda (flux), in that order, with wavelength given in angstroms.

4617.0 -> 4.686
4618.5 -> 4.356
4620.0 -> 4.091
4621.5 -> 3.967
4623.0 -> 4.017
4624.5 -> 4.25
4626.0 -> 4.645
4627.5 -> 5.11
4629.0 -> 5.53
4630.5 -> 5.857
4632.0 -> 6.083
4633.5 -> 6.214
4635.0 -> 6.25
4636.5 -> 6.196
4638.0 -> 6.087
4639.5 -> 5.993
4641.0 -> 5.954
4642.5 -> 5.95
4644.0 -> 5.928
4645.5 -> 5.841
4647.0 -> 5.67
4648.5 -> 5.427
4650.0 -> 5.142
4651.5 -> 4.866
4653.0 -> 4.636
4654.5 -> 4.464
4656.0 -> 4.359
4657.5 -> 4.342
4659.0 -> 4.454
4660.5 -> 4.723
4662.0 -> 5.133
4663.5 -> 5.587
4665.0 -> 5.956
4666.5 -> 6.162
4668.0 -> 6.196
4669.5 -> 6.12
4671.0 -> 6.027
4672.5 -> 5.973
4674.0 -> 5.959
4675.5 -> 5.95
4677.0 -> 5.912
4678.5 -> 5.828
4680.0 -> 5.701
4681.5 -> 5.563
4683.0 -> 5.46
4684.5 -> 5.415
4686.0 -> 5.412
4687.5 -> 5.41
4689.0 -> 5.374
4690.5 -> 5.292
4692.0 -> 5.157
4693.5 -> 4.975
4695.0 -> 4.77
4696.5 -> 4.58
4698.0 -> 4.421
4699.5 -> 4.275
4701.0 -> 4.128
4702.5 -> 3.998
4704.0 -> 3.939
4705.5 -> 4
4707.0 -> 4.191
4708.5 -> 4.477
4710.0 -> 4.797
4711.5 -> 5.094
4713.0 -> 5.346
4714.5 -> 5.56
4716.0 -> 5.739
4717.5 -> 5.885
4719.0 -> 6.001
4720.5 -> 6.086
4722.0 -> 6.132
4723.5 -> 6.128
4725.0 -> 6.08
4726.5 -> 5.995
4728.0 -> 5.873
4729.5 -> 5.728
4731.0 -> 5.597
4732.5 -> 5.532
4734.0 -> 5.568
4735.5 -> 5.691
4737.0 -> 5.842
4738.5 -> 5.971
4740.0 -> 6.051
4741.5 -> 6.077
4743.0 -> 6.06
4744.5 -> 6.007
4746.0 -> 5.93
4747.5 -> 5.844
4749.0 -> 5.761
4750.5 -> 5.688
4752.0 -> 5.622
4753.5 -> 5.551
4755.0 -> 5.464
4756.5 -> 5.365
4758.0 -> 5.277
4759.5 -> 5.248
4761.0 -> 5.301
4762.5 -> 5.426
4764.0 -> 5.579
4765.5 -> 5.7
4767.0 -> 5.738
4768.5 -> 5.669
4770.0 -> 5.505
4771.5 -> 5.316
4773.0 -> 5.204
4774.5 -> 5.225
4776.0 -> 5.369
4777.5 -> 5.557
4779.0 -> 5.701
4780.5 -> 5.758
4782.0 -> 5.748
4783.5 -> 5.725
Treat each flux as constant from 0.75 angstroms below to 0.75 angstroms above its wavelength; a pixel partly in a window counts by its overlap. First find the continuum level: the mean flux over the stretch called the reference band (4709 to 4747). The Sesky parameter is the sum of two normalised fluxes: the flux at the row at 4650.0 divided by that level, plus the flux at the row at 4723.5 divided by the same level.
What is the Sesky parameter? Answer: 1.95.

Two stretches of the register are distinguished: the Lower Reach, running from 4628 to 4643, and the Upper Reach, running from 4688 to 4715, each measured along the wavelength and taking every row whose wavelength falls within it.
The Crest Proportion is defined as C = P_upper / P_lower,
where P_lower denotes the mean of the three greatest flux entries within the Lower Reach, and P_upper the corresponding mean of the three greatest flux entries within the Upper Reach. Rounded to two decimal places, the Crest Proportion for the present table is 0.87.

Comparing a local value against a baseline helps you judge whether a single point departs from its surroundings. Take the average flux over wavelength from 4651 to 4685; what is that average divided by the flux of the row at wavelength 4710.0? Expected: 1.13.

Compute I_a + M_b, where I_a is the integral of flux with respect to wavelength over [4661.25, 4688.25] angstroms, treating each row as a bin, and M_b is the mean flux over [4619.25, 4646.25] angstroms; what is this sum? 161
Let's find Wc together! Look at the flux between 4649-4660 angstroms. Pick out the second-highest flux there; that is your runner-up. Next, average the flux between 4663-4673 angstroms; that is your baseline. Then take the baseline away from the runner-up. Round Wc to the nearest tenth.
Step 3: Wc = -1.1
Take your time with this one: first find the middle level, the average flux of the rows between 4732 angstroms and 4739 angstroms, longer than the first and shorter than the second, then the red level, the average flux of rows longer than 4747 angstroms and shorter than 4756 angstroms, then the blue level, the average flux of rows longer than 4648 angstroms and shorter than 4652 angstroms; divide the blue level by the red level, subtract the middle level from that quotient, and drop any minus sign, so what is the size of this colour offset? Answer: 4.81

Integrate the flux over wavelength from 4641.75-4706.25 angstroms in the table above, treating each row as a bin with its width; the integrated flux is 337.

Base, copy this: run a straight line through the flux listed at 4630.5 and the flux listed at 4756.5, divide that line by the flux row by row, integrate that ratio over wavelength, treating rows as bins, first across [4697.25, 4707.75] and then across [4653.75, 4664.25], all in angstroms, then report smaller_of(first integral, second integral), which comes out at 12.9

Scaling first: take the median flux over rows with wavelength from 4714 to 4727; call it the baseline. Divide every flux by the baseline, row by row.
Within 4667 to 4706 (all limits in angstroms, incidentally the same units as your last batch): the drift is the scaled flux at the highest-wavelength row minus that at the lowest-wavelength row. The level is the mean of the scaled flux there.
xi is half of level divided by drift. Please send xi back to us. -1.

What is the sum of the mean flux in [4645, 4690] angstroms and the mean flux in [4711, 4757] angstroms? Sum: 11.22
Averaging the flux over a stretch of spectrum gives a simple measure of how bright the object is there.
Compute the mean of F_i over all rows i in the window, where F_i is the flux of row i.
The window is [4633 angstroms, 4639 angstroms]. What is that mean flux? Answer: 6.2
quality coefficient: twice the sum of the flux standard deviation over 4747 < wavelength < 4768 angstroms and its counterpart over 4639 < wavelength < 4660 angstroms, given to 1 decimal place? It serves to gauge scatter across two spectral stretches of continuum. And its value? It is 1.7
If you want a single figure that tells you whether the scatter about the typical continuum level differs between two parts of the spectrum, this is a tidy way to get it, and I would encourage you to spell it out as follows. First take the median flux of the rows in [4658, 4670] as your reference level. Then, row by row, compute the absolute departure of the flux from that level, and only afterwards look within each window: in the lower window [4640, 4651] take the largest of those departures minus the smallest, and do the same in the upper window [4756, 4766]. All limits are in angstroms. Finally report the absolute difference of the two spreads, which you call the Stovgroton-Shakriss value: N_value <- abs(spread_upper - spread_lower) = 0.11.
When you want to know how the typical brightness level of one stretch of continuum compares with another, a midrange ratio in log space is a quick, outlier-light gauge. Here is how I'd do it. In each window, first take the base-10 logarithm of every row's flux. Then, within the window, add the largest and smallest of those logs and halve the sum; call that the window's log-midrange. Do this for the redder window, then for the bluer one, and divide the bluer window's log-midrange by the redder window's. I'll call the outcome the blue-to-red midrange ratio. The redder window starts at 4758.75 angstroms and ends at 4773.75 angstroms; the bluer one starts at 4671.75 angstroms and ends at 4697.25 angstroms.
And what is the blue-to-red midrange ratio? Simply 0.97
